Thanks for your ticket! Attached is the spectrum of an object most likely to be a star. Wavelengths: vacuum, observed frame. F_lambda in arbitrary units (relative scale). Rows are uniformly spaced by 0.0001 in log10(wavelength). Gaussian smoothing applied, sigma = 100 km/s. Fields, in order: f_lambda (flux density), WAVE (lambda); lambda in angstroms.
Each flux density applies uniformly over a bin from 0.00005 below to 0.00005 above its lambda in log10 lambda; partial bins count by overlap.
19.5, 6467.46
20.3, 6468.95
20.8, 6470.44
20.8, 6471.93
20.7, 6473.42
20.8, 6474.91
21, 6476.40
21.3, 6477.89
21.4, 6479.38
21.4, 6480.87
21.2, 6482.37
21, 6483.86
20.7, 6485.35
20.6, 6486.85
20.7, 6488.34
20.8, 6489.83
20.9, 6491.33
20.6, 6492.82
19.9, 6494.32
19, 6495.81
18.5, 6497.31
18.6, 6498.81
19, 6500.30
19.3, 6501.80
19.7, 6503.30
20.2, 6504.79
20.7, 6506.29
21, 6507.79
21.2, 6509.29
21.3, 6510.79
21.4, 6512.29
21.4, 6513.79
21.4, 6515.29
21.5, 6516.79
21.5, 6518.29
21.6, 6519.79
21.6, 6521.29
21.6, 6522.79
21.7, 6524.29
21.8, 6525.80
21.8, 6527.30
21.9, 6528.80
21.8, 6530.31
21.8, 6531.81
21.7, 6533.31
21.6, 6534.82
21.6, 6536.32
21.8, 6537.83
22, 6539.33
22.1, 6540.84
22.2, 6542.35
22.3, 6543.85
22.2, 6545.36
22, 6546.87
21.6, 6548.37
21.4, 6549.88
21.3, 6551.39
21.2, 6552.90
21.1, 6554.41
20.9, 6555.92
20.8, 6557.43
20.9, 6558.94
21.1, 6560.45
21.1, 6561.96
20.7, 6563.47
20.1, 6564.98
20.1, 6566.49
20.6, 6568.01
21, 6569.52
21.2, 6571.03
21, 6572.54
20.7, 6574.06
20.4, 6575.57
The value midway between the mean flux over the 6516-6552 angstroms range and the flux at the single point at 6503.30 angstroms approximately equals 20.7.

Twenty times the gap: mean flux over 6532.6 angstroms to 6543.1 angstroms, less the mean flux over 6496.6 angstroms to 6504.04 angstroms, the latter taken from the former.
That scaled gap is 57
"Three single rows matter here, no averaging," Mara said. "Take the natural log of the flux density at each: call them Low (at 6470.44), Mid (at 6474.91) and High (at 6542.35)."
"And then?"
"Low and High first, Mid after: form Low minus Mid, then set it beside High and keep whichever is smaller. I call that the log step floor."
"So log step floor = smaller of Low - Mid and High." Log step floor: 0.00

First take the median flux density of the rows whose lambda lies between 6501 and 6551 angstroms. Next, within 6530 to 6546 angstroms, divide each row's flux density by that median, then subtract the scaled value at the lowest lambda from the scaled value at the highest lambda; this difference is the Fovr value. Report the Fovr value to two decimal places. 0.02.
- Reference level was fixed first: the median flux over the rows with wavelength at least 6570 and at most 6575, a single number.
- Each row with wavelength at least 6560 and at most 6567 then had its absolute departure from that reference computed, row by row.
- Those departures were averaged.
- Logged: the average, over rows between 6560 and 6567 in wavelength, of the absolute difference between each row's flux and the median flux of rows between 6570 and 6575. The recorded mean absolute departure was 0.46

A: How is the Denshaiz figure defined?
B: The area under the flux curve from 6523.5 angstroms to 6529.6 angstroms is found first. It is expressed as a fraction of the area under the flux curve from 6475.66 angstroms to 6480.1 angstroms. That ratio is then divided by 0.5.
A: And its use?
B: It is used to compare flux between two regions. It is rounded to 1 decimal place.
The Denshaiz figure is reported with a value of 2.8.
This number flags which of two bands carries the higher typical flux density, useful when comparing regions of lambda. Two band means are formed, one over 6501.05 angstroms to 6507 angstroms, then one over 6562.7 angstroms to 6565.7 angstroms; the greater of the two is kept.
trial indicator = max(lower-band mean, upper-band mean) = 20.4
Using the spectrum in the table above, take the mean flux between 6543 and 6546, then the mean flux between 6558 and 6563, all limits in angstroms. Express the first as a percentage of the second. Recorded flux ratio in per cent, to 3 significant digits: 106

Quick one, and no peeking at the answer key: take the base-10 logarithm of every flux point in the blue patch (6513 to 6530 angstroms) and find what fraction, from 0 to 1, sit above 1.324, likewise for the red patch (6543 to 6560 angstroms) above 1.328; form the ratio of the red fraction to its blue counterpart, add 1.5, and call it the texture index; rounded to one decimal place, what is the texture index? 2.0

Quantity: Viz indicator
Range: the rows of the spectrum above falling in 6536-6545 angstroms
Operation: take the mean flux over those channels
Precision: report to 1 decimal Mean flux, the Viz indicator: 22.0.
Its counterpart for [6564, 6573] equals 20.7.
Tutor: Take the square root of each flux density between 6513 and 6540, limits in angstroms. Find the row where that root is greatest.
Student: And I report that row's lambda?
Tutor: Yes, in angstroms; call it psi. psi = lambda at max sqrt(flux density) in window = 6539.33 angstroms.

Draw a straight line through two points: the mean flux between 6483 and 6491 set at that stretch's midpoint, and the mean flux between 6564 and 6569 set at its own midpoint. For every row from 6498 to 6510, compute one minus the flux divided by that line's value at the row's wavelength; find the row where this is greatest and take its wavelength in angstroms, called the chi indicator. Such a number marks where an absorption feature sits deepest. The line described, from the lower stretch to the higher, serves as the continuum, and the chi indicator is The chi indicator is 6498.81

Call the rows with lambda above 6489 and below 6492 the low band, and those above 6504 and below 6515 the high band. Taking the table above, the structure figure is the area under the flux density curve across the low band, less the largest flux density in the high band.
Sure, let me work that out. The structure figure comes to 41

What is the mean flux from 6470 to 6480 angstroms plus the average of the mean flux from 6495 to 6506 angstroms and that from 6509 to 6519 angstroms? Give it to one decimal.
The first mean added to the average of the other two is 41.3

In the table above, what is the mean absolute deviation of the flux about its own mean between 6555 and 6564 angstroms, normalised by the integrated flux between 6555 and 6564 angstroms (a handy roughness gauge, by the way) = 0.0006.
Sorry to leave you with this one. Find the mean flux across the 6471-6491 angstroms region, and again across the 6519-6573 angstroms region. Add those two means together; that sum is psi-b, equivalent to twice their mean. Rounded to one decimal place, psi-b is 42.4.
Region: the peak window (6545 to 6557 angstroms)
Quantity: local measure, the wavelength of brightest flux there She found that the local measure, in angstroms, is 6545.36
